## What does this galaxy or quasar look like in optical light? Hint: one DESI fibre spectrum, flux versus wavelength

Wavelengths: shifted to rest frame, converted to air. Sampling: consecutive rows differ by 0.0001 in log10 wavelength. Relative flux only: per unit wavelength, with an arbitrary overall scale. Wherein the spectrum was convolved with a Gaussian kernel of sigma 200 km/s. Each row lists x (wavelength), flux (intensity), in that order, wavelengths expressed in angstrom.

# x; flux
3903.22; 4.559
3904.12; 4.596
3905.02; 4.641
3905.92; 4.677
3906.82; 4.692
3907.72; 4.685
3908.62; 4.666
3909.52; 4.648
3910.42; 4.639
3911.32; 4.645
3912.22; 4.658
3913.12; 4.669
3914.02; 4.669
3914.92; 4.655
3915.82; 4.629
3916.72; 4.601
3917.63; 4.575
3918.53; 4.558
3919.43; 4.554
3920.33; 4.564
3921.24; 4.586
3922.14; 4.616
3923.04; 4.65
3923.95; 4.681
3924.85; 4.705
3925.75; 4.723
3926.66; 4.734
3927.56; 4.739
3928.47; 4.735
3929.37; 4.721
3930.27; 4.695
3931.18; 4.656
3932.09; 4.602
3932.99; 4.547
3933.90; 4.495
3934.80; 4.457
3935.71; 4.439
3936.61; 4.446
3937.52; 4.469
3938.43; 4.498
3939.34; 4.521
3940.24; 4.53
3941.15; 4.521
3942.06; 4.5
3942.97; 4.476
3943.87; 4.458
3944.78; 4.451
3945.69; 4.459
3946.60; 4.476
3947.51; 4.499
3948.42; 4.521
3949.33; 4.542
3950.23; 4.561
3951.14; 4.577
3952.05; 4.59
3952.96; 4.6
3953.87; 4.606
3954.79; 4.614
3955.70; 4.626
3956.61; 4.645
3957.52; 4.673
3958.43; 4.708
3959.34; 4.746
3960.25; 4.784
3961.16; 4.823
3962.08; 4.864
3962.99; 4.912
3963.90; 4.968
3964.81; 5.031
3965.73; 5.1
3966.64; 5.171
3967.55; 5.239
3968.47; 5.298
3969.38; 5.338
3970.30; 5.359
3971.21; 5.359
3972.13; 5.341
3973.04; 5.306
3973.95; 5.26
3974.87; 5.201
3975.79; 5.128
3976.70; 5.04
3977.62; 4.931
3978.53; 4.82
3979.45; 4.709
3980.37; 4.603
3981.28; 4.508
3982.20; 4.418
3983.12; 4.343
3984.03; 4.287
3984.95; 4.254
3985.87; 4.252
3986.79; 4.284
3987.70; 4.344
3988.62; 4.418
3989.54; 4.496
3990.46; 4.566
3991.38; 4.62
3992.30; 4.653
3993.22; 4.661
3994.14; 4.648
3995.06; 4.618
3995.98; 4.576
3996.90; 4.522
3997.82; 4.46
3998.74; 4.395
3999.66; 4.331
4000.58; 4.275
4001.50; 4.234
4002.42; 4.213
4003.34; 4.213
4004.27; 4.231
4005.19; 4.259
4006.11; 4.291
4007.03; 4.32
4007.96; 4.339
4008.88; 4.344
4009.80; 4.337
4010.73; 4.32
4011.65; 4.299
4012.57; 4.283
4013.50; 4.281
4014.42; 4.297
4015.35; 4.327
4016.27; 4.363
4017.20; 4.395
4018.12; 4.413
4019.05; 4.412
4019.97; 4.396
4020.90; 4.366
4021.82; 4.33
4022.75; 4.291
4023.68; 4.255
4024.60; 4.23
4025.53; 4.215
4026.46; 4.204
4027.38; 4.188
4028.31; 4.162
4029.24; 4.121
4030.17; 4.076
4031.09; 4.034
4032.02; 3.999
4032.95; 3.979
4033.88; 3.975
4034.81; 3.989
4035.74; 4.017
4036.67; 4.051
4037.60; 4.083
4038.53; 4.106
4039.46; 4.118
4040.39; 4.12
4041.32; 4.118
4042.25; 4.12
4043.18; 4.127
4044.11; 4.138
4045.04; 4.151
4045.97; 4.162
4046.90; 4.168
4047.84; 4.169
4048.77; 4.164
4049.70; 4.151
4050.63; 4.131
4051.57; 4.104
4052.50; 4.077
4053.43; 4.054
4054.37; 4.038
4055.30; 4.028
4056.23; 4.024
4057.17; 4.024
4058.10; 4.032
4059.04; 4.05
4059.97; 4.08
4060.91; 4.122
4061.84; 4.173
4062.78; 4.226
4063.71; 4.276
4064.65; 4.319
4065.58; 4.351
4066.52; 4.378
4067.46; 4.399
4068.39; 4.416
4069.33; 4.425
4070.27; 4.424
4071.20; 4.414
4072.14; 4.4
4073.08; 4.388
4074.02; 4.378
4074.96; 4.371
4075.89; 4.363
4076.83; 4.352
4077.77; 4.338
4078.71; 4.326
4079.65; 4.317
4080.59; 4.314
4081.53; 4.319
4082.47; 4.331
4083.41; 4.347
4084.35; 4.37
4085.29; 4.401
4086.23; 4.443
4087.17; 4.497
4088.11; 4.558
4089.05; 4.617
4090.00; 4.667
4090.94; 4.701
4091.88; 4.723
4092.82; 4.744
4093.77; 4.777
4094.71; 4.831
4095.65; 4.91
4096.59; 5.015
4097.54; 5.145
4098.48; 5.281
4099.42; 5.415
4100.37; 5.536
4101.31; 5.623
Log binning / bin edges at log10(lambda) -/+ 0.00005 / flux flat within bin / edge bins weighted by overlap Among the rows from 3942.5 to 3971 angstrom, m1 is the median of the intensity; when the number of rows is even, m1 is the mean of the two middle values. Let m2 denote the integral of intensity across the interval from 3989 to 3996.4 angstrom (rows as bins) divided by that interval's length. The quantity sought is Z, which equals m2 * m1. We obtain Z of 21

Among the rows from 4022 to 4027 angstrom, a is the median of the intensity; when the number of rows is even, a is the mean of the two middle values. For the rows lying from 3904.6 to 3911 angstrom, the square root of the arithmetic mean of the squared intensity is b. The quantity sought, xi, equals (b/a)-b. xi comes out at -3.56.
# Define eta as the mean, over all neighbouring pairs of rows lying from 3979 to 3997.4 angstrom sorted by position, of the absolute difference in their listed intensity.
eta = 0.053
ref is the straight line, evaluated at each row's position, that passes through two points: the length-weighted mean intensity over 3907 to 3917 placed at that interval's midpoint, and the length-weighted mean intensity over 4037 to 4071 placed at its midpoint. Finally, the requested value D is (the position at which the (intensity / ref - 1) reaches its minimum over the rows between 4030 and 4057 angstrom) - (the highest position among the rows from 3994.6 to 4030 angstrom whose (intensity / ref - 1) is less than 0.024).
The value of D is 4.6 angstrom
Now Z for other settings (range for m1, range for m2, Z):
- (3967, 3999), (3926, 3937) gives 21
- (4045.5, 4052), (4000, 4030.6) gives 18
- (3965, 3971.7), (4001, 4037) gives 22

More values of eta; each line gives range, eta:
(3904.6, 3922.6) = 0.016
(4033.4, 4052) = 0.014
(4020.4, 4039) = 0.027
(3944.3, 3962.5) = 0.022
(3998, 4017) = 0.024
